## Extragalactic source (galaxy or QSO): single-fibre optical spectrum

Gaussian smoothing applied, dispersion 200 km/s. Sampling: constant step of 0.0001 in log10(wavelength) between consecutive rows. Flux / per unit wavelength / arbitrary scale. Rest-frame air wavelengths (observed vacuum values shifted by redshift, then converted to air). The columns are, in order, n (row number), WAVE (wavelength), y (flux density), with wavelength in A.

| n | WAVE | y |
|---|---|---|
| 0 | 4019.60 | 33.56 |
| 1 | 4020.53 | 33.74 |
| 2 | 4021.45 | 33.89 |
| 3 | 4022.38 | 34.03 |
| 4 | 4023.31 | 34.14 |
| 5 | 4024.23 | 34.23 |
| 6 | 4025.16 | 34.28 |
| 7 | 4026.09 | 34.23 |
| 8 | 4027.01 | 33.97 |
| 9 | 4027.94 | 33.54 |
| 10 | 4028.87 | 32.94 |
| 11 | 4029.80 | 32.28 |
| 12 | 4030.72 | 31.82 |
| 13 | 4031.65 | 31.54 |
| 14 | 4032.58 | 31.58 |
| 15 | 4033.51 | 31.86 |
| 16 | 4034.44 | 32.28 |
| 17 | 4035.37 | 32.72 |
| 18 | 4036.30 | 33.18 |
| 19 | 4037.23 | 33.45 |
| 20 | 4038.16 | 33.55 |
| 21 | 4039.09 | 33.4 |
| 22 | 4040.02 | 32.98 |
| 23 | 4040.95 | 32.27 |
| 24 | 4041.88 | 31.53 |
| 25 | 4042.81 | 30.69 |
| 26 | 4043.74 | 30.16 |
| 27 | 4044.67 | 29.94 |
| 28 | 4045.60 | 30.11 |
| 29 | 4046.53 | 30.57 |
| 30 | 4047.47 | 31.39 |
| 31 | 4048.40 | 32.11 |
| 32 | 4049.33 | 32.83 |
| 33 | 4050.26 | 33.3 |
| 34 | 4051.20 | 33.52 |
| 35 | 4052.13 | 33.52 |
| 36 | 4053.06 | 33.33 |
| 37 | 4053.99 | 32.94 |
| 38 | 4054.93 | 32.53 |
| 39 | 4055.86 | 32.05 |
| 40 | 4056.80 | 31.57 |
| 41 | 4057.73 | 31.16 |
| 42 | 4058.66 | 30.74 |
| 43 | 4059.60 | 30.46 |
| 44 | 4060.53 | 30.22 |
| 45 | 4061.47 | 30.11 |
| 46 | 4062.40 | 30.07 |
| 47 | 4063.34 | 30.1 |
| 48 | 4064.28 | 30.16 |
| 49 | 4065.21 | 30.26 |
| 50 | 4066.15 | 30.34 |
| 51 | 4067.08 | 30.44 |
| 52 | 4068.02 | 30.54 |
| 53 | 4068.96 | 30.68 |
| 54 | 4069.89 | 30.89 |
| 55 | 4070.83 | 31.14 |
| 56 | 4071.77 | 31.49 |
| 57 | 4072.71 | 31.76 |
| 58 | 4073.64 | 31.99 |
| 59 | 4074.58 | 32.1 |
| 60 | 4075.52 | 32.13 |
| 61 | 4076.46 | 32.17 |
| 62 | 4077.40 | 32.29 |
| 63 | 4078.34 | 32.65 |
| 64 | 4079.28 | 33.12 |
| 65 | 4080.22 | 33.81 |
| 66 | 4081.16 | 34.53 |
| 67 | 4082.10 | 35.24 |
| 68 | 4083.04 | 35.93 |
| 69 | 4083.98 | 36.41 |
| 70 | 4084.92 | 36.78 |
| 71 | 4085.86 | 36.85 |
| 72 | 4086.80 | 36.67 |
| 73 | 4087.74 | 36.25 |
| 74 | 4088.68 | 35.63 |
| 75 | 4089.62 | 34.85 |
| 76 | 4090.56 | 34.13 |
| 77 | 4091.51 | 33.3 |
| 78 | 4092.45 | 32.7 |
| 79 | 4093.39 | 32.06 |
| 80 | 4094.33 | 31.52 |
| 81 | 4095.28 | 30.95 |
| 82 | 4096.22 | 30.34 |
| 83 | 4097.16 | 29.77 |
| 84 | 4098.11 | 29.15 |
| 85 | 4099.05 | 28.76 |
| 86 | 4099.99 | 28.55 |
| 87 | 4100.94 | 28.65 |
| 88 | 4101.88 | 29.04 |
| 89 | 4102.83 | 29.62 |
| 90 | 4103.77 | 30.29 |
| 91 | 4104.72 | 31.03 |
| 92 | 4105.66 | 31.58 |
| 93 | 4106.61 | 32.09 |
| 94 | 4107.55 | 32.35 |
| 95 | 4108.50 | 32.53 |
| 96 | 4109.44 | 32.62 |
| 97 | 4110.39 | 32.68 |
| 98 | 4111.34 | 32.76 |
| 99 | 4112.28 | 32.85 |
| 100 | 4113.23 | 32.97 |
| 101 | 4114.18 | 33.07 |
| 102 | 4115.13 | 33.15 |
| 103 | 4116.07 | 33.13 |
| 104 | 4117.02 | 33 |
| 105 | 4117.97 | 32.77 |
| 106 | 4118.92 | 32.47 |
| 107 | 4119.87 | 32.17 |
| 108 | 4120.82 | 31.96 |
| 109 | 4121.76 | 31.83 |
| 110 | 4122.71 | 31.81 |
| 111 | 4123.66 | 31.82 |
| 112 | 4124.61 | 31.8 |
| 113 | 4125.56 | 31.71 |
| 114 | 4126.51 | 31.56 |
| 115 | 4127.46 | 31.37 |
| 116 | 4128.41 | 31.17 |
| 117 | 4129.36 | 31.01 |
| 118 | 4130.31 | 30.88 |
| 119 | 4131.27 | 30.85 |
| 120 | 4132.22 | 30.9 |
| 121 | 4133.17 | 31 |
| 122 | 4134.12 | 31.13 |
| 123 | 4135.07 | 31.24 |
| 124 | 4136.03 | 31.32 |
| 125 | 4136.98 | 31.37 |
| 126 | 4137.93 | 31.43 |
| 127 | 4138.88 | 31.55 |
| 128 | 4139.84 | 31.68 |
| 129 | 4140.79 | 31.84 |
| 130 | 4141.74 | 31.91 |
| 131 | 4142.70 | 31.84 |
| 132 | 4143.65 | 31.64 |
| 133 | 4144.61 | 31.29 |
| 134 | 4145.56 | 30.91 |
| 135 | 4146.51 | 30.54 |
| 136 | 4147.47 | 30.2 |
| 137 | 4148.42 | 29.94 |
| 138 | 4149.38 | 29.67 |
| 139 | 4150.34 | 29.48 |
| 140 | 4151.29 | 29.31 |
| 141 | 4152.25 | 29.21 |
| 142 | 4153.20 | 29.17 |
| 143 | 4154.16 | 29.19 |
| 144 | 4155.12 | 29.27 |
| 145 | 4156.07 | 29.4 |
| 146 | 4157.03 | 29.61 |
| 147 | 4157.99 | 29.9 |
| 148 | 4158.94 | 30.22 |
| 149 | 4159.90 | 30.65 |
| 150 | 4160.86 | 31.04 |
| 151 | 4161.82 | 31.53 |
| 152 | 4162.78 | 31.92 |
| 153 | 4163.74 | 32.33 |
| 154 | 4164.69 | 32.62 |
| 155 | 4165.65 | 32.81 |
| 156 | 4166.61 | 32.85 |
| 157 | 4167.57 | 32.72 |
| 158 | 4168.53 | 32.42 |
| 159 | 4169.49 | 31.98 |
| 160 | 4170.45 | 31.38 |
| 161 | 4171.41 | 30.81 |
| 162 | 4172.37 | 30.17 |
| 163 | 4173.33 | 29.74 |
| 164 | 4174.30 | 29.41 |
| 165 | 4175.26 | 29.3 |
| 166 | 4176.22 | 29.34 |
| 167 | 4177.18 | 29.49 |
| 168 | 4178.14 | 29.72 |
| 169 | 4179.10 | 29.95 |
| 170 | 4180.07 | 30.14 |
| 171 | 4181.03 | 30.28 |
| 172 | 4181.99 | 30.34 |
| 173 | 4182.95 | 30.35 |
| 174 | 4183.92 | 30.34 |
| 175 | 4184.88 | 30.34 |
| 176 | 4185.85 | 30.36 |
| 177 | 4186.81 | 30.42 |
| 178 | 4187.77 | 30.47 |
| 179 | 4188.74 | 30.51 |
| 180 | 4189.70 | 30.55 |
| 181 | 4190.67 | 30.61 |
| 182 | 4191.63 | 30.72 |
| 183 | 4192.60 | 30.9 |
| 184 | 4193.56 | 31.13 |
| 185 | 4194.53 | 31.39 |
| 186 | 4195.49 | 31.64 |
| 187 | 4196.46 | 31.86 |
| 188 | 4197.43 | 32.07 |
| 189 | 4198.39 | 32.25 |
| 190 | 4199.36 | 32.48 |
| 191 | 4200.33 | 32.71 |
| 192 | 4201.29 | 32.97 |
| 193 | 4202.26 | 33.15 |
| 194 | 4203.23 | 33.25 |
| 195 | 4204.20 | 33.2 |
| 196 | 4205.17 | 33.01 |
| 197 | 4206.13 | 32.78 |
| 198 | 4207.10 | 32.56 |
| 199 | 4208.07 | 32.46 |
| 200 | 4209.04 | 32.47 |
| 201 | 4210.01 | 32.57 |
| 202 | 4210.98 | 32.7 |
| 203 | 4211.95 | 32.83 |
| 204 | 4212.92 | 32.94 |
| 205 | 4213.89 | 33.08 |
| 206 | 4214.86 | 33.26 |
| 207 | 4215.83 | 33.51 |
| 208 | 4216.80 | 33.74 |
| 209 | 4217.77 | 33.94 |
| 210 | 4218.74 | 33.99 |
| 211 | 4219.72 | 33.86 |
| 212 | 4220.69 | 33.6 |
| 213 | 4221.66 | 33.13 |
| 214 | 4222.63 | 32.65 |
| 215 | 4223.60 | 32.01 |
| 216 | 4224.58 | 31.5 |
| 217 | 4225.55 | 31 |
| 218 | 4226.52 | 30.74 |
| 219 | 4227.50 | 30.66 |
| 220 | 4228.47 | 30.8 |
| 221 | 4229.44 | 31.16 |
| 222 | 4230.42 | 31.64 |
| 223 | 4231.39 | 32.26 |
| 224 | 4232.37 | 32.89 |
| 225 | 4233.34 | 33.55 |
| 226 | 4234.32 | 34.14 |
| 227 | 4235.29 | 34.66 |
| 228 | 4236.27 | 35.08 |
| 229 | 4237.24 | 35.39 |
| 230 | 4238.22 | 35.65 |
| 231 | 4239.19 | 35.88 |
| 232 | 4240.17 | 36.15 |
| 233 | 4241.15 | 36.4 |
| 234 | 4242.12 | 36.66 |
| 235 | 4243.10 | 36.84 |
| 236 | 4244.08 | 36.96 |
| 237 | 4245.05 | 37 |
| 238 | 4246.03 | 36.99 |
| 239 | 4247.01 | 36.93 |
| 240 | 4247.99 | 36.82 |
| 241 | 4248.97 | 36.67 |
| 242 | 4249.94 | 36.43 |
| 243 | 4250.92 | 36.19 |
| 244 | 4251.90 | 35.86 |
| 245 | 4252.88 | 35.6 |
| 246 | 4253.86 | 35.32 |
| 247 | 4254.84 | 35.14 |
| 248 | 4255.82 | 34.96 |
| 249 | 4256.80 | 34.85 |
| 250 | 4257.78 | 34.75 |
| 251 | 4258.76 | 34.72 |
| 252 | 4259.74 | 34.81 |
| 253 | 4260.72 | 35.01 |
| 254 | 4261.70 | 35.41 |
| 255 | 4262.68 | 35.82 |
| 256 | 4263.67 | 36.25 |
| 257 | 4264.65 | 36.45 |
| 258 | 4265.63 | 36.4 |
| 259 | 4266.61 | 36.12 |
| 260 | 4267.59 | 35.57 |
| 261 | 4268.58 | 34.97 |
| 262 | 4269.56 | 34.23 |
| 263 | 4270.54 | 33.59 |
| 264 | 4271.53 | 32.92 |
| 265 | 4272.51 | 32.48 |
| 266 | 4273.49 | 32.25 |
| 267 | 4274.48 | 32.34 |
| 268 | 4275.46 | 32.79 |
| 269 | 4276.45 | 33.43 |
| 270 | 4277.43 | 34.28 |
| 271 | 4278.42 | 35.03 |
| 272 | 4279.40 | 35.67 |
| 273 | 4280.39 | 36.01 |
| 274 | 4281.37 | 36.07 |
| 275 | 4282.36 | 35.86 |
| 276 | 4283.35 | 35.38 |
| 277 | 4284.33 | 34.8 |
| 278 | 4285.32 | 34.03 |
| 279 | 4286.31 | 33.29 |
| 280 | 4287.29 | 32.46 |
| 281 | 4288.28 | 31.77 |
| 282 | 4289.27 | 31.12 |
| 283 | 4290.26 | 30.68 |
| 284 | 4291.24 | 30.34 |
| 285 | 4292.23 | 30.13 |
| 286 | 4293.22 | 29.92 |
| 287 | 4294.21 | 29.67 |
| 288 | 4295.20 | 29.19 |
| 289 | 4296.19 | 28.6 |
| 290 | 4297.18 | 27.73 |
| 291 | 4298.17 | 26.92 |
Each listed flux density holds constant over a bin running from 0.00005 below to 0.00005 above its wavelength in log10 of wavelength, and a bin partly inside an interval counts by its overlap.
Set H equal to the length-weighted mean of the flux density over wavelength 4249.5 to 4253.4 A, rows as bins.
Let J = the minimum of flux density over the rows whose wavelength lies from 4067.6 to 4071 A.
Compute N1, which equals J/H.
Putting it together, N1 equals 0.85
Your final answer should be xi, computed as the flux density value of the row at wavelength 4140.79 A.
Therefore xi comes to 31.84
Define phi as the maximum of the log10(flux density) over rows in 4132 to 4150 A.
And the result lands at 1.504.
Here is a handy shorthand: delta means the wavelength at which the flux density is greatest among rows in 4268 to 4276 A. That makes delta 4268.58 A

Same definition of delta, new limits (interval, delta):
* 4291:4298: 4291.24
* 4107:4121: 4115.13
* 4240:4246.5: 4245.05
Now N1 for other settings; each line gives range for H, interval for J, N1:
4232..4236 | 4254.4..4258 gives 1.02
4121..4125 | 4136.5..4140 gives 0.98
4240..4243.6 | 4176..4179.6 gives 0.80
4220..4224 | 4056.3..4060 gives 0.92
